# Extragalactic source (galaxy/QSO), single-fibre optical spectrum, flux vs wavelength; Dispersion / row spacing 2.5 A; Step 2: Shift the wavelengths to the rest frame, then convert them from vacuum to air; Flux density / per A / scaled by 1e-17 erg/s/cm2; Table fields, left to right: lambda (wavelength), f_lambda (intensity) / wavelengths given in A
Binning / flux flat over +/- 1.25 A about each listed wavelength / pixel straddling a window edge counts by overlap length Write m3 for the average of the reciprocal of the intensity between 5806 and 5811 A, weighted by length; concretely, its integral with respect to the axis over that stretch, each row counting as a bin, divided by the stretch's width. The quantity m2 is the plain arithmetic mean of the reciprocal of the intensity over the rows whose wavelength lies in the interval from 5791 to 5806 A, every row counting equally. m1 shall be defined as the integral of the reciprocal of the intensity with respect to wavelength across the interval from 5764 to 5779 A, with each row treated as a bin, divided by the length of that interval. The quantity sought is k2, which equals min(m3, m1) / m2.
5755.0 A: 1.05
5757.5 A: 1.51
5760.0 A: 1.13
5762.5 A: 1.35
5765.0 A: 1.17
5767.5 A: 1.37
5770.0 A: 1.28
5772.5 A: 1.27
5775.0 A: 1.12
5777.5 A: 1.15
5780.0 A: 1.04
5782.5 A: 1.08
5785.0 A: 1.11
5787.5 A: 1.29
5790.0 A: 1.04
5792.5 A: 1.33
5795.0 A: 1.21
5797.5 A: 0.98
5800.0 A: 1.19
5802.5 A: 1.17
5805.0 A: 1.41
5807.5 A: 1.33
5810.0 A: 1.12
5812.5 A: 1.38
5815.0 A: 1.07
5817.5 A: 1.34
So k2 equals 0.98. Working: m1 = 0.821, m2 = 0.83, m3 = 0.81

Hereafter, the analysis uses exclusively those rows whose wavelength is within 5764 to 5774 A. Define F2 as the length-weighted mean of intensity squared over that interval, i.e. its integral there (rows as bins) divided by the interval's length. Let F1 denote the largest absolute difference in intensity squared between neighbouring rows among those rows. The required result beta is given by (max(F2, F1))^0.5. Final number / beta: 1.27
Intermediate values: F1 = 0.51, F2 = 1.62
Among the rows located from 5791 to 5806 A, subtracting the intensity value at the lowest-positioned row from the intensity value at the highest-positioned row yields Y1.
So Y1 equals 0.08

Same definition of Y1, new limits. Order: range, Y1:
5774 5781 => -0.08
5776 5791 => -0.11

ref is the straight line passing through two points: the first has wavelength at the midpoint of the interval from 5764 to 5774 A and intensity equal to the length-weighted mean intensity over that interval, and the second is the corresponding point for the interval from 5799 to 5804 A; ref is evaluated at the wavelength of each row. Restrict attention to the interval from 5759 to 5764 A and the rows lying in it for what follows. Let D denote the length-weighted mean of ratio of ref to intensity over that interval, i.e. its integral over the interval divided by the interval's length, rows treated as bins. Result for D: 1.05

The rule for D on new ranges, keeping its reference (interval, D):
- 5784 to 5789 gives 1.03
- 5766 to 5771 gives 0.97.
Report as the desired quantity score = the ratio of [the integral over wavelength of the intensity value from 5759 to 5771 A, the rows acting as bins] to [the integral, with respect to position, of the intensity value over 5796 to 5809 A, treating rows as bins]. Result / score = 0.96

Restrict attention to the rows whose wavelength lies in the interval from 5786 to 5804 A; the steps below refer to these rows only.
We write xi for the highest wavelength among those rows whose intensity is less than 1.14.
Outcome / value 5797.5 A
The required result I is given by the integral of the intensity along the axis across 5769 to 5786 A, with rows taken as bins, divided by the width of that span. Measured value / 1.15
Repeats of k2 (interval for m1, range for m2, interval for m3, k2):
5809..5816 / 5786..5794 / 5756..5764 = 0.93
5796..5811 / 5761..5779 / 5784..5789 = 1.04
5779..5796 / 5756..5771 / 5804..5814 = 1.00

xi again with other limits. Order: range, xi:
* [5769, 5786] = 5785.0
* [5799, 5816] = 5815.0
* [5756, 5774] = 5760.0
